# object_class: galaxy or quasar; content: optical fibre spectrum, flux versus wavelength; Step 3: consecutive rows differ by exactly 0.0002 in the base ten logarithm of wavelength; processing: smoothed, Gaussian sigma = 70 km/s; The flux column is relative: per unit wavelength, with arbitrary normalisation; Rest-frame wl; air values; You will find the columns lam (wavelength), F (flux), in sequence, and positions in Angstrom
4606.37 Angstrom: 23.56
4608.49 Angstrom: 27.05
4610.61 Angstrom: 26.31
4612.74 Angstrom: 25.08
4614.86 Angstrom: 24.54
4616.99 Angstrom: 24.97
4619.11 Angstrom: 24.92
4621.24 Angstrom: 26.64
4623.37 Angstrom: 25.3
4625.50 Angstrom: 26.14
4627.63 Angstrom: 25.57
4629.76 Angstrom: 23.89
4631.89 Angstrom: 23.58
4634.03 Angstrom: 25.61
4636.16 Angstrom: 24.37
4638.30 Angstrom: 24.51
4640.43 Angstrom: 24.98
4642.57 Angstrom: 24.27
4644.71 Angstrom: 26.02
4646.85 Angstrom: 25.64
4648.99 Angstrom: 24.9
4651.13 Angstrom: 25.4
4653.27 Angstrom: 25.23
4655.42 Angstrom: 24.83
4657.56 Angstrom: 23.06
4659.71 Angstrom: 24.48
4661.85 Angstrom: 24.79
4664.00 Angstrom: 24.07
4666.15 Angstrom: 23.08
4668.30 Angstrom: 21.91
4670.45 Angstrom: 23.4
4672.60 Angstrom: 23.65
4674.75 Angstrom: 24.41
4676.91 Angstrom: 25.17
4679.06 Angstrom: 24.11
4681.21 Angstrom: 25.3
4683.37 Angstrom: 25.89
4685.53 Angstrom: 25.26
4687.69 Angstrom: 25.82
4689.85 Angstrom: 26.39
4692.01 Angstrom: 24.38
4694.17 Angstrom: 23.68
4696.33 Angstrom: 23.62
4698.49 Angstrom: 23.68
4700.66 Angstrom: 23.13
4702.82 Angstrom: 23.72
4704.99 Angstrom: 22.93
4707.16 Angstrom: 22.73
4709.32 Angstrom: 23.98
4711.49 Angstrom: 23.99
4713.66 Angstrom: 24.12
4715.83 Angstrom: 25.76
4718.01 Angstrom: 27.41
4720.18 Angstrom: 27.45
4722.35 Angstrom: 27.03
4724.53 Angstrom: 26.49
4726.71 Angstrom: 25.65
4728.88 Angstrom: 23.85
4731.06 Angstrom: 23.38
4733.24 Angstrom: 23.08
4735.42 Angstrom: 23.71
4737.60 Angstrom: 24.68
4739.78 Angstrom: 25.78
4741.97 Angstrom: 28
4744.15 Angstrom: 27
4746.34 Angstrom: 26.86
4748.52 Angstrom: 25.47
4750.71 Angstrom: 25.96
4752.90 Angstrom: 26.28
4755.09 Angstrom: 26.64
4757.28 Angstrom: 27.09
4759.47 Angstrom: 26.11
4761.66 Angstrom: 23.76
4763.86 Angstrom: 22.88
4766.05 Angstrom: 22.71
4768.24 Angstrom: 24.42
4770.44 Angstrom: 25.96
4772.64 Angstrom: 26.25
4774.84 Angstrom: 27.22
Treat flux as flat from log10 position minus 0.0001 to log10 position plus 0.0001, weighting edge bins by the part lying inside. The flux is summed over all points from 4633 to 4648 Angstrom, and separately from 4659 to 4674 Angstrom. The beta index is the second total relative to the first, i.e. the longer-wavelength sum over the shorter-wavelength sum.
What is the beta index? 0.94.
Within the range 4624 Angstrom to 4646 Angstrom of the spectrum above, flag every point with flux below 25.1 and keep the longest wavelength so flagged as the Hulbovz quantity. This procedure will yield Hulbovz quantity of 4642.57 Angstrom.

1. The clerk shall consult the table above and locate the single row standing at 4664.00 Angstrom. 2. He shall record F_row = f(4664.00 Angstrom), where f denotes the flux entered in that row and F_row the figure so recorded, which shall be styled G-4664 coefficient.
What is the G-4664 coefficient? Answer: 24.07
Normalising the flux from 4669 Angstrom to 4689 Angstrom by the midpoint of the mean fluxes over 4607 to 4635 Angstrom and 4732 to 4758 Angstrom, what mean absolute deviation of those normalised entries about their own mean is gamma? 0.031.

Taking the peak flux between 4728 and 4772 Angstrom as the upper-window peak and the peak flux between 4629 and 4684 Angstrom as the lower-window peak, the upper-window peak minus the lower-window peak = 2.0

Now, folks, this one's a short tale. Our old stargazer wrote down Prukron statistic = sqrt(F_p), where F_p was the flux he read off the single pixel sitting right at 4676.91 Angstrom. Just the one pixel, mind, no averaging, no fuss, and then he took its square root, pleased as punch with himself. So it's 5.02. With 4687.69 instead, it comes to 5.08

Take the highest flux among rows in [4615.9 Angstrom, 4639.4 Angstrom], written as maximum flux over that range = 26.64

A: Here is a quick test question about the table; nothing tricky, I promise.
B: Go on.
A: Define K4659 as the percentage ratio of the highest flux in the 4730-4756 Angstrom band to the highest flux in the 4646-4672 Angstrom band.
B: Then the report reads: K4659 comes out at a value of 109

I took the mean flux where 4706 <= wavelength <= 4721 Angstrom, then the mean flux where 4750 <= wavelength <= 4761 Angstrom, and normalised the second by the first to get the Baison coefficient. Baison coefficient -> 1.05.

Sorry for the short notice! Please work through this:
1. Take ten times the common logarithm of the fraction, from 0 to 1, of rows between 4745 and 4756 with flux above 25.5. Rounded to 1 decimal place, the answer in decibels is -1.0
